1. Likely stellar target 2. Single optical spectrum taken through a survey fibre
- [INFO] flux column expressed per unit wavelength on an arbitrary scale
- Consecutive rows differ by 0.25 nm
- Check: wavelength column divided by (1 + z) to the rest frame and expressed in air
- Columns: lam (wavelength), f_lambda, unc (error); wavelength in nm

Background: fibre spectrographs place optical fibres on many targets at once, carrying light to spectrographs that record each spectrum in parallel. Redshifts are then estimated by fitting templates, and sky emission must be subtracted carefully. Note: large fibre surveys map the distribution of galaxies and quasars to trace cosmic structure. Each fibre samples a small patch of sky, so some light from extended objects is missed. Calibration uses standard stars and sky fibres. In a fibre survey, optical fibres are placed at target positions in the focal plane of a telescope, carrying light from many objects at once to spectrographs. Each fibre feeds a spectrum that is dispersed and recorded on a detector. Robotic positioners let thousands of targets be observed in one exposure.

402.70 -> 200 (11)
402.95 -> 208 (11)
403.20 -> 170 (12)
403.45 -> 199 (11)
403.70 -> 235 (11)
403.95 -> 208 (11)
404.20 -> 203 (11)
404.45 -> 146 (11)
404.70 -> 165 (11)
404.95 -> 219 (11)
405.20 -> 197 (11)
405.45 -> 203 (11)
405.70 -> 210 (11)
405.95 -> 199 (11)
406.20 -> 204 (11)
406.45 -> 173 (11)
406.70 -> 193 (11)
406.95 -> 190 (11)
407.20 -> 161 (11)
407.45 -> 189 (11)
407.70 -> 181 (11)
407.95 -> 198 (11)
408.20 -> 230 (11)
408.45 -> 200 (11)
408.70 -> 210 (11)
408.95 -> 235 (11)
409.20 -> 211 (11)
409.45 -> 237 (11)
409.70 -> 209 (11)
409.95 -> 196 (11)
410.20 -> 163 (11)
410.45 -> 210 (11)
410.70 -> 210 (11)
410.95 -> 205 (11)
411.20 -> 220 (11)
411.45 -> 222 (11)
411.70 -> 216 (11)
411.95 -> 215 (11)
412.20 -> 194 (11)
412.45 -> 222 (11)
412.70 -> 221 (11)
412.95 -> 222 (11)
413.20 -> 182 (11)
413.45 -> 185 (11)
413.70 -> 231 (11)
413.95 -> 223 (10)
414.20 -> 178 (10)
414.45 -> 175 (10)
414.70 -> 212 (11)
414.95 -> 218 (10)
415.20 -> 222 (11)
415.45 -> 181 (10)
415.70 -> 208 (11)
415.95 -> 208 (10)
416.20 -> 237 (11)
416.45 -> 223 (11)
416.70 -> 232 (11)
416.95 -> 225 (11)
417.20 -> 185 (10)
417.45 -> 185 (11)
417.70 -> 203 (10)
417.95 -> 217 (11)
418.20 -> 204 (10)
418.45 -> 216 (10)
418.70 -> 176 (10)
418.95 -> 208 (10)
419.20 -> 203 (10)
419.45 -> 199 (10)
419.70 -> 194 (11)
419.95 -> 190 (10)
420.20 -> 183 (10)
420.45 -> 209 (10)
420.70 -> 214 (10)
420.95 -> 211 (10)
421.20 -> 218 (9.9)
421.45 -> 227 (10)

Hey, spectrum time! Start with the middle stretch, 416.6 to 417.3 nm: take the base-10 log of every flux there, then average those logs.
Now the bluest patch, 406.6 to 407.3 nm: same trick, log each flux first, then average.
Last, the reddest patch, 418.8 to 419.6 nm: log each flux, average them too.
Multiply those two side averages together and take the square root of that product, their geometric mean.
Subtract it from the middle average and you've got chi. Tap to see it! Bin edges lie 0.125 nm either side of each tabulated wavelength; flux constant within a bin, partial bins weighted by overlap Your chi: 0.05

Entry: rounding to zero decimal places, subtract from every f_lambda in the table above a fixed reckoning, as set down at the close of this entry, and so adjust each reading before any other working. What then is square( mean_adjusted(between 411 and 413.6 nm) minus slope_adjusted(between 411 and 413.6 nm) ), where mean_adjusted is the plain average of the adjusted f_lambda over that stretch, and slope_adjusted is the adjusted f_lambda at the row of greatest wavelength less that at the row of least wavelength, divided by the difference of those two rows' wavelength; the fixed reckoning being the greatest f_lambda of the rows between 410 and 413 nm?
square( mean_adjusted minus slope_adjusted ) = 12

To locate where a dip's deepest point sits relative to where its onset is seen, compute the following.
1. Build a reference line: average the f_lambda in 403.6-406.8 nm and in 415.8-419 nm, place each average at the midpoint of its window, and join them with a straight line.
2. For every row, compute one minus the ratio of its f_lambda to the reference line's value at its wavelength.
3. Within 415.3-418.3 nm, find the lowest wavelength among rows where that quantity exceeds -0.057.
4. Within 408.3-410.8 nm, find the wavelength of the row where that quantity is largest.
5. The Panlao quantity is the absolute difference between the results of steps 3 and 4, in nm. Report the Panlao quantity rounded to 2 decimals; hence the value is 5.25 nm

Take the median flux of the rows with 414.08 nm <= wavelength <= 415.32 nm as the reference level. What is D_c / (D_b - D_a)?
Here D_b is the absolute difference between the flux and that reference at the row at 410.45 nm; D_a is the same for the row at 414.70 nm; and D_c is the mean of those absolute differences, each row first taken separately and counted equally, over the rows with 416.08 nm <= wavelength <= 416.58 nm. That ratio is 9.0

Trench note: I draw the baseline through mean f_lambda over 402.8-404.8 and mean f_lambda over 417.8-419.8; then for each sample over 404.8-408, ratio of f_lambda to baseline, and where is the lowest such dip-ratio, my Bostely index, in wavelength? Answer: 407.20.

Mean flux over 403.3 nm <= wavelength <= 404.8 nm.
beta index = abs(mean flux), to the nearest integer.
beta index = 193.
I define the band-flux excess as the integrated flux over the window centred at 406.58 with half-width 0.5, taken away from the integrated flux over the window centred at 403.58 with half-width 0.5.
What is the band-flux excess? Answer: 13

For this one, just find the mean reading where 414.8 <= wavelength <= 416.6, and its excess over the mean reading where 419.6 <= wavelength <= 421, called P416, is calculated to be 14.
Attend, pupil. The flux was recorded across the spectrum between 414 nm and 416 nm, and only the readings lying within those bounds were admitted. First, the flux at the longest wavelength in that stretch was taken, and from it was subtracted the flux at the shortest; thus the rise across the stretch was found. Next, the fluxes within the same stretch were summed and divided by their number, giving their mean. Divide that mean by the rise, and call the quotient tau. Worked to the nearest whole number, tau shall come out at 7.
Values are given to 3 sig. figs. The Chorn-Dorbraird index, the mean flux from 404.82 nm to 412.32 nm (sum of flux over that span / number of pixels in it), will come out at 203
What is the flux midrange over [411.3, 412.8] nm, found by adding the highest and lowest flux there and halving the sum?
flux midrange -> 208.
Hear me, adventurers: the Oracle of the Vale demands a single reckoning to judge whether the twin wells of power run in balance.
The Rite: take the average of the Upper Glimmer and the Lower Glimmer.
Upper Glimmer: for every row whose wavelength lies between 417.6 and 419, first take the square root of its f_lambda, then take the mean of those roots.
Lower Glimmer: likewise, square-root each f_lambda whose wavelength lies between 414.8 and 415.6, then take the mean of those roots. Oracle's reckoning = 14.3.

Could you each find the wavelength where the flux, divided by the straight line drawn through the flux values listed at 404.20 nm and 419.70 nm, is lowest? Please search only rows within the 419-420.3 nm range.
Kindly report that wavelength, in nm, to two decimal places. 420.20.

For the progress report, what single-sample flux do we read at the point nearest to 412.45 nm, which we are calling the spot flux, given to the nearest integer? 222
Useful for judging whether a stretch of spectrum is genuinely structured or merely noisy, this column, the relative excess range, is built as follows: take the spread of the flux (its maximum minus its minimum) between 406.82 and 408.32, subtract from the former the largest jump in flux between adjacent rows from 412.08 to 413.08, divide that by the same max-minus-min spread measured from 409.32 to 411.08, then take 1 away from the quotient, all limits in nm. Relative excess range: -0.45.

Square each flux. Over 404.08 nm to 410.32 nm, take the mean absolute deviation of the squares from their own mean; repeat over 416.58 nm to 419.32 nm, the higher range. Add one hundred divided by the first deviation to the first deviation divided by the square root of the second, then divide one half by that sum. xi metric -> 0.0056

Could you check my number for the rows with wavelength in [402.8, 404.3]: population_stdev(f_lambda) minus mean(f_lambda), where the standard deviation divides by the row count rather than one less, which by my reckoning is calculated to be -185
